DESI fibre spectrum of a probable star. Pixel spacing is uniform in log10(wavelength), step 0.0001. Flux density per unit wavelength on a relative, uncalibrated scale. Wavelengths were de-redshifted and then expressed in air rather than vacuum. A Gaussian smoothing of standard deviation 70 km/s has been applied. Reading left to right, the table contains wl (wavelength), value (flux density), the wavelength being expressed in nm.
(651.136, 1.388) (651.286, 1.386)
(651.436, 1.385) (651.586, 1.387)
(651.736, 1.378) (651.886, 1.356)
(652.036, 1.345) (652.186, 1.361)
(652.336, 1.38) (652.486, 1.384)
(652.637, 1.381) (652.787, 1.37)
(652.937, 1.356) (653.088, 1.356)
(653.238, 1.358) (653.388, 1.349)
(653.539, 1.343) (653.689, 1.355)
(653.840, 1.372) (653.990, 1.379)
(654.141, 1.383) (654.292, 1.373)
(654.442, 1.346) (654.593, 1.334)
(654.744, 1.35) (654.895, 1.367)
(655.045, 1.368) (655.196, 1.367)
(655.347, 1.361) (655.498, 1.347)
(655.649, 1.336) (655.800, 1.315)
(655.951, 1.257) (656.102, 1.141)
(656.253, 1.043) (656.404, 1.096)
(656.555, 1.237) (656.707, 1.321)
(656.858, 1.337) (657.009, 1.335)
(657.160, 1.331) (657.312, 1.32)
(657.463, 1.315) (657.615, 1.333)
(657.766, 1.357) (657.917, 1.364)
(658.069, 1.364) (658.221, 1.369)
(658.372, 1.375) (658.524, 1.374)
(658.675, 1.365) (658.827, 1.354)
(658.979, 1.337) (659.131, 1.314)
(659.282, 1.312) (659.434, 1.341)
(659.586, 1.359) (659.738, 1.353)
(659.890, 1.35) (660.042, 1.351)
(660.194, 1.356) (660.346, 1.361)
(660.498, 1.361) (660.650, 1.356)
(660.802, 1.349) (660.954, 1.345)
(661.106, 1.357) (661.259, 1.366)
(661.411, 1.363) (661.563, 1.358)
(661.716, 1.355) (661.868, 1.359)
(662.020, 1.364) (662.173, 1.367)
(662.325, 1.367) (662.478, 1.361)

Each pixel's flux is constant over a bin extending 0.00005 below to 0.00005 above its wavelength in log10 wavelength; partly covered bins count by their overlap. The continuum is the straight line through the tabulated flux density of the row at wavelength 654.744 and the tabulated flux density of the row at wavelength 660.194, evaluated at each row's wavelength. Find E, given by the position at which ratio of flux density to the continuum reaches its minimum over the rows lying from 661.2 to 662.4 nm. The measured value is 661.716 nm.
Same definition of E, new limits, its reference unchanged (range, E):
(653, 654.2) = 653.539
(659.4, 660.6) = 659.434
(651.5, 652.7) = 652.036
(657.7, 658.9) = 658.827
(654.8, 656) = 655.951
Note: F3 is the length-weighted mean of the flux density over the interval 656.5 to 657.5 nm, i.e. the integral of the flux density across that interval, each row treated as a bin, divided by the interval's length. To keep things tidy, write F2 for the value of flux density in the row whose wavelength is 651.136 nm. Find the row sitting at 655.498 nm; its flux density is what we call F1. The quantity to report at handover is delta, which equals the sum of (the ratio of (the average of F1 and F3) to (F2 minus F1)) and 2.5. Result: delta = 35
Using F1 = 1.347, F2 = 1.388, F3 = 1.31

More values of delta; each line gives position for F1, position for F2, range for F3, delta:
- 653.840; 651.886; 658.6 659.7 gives -82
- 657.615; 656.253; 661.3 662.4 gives -2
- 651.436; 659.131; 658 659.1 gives -17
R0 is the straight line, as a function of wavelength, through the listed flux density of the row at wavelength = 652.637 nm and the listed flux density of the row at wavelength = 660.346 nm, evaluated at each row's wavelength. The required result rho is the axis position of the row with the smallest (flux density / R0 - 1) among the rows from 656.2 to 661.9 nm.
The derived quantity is 656.253 nm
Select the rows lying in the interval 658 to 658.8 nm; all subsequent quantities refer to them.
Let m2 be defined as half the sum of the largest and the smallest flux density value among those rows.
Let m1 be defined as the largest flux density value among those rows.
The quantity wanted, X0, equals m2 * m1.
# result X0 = 1.88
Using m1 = 1.375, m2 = 1.37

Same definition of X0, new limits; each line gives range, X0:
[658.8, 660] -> 1.81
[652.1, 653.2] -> 1.90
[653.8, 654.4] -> 1.91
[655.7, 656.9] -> 1.59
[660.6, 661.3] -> 1.85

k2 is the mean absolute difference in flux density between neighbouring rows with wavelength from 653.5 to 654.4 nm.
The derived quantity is 0.0100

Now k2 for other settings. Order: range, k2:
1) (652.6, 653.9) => 0.0089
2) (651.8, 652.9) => 0.0107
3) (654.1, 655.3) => 0.0120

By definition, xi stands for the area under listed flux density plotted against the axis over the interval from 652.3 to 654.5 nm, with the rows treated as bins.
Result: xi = 3.00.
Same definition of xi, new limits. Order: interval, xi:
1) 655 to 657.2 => 2.81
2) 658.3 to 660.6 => 3.11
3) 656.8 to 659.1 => 3.10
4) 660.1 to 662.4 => 3.13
